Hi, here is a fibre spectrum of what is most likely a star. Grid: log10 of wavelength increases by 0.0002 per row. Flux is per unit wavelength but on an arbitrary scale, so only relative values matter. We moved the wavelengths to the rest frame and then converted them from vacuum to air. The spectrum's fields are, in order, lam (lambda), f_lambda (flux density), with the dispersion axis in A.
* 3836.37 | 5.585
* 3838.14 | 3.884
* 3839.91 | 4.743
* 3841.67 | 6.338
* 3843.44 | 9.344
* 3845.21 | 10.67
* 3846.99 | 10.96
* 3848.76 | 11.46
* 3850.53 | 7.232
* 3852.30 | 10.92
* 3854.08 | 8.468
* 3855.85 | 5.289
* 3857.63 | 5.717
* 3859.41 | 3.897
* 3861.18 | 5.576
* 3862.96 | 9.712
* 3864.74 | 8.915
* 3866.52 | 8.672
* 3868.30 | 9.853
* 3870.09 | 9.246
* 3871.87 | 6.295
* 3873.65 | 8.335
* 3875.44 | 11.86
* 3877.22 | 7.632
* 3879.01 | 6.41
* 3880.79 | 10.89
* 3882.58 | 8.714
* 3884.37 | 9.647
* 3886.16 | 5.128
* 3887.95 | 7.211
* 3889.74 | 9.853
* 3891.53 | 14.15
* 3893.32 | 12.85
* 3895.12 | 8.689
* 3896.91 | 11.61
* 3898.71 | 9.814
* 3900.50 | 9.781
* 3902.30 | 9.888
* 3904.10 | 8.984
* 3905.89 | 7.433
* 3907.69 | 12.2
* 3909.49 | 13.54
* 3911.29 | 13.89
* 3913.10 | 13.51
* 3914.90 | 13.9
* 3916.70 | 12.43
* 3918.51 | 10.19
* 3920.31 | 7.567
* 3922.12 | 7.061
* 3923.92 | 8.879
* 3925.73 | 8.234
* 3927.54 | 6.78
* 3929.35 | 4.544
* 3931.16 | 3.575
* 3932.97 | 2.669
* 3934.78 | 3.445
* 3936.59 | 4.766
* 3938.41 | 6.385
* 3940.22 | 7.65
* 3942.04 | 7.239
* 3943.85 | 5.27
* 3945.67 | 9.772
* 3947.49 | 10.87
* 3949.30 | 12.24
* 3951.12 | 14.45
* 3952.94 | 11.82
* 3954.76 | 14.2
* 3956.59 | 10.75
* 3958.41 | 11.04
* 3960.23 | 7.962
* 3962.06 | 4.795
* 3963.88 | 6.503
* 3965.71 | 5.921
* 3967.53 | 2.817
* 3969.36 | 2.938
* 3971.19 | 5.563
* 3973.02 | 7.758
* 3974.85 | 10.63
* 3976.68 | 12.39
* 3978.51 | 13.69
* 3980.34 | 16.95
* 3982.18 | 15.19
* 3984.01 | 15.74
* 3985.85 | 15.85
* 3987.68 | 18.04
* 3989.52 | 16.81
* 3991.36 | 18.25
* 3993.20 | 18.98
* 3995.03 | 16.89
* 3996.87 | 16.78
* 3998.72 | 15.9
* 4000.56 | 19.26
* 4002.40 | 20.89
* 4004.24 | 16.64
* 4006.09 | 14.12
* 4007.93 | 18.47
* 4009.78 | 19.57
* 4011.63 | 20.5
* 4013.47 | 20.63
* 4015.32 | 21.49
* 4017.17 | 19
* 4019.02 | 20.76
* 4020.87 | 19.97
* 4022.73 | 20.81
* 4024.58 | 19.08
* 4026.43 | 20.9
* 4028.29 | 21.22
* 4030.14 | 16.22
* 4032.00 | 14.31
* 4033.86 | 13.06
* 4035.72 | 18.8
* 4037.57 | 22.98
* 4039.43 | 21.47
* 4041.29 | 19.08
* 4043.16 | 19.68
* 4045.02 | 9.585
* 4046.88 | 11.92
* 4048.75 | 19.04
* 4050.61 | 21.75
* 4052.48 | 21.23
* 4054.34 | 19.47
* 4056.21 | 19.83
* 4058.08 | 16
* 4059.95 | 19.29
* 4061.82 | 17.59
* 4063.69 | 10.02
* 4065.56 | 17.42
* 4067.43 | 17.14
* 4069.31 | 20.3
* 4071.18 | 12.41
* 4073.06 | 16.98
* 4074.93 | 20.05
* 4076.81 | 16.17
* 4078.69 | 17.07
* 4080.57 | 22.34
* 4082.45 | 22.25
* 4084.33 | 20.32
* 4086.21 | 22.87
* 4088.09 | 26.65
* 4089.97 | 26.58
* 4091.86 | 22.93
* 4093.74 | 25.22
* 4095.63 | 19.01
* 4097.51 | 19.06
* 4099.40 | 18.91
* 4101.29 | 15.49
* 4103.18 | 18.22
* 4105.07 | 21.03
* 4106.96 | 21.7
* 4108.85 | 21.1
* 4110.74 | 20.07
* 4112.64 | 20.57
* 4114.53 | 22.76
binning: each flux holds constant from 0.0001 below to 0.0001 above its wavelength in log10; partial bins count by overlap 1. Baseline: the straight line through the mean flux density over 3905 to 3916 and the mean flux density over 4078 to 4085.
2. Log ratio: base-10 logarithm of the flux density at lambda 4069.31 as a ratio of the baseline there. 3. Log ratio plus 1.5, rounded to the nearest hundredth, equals 1.51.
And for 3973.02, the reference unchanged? 1.20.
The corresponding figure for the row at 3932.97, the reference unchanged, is 0.80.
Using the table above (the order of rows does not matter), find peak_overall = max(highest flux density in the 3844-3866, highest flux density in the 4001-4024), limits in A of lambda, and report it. 21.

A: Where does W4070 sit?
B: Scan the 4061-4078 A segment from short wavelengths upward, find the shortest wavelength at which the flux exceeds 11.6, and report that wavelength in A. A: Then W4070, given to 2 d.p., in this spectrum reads 4061.82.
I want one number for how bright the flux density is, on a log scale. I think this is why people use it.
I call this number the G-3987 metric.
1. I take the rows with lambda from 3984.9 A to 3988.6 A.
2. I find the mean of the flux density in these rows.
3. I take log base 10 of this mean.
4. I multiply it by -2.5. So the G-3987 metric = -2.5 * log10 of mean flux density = -3.07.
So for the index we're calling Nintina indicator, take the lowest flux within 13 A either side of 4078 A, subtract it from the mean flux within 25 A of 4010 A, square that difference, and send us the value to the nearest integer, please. 35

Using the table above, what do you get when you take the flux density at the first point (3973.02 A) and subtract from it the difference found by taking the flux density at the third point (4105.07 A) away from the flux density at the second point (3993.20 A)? 10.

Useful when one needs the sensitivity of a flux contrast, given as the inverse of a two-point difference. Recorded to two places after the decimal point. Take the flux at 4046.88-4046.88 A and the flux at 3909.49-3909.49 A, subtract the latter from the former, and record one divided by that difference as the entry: -0.62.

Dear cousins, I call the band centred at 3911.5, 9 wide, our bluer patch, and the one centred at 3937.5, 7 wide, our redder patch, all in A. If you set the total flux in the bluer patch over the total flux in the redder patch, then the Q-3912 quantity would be 3.0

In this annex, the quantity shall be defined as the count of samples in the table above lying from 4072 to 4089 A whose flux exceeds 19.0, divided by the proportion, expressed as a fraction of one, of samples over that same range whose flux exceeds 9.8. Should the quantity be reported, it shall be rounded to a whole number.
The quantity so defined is 6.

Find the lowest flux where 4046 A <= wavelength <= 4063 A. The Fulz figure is 11.92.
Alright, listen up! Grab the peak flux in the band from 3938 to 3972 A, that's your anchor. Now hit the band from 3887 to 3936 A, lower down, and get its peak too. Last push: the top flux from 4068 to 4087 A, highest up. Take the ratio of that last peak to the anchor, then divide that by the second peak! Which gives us 0.112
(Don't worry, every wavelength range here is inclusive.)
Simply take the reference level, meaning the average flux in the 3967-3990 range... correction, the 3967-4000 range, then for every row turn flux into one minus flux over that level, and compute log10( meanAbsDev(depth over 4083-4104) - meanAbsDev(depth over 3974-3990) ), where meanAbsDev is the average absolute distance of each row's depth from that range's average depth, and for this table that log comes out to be -1.02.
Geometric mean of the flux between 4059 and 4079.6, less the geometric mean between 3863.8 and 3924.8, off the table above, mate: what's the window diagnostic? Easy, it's 6.9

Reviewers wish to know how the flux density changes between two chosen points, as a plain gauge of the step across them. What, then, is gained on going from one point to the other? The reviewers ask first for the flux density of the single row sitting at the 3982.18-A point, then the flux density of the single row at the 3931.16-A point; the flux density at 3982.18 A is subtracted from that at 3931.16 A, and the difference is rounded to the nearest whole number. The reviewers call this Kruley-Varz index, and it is -12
